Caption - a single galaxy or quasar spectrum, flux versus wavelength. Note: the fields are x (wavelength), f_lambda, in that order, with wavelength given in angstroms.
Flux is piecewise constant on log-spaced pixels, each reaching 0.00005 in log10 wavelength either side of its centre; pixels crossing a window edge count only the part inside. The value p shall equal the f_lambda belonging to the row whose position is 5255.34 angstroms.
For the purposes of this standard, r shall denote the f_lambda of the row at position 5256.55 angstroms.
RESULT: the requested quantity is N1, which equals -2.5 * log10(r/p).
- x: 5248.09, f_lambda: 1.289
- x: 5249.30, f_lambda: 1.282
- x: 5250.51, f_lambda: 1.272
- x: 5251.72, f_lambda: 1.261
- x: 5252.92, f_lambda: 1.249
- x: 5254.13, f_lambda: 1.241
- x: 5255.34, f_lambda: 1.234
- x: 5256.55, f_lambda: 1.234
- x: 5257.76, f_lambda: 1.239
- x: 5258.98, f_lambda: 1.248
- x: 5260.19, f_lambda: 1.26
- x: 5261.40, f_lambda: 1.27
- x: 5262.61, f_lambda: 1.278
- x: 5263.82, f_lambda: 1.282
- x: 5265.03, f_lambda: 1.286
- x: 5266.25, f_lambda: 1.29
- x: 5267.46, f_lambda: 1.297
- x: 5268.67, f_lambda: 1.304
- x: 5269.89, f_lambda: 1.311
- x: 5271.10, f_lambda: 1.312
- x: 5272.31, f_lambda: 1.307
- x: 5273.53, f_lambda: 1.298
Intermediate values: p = 1.234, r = 1.234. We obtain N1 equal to 0.000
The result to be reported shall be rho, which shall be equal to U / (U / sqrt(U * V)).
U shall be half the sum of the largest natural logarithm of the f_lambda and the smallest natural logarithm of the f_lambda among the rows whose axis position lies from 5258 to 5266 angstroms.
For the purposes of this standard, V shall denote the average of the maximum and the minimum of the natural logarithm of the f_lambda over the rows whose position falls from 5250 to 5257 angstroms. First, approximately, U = 0.237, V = 0.225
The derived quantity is 0.231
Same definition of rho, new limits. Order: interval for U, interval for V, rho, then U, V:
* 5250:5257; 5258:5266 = 0.231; 0.225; 0.237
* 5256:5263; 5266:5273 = 0.245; 0.228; 0.263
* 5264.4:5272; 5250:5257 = 0.243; 0.262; 0.225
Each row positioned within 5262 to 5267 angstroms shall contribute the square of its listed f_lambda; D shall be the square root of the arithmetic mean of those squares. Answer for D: 1.284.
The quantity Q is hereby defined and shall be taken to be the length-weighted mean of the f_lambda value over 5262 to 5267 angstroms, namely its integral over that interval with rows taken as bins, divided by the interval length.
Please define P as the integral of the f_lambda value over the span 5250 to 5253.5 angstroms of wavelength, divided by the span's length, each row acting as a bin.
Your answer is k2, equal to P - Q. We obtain -0.021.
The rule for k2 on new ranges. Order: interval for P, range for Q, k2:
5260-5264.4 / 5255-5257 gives 0.041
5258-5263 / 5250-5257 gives 0.010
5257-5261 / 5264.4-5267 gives -0.040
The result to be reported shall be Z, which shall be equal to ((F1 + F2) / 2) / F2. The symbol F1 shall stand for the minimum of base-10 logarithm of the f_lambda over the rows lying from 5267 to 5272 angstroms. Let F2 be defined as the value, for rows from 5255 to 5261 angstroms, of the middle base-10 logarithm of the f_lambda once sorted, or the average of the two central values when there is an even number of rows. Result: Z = 1.11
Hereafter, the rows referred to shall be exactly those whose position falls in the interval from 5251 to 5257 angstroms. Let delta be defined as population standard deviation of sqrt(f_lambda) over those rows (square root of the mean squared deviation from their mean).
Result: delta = 0.0046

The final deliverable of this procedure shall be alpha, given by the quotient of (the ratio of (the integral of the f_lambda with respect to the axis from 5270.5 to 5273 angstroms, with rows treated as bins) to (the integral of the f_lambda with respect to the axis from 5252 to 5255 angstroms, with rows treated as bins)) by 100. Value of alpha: 0.009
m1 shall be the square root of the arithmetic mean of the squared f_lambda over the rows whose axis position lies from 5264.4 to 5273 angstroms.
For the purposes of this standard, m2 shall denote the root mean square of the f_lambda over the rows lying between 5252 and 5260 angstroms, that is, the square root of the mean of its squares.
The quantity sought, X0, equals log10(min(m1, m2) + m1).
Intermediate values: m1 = 1.301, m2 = 1.24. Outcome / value 0.405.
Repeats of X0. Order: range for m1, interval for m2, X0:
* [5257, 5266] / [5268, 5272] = 0.404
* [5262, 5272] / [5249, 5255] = 0.408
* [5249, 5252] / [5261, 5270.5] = 0.405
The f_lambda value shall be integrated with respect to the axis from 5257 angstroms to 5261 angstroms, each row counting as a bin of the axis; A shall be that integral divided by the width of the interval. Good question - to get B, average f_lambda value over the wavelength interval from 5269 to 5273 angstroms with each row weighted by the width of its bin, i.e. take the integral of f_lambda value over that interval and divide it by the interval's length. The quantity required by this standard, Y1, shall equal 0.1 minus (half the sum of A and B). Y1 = -1.18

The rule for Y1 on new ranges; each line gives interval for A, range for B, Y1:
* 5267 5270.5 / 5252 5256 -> -1.17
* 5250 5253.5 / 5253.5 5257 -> -1.15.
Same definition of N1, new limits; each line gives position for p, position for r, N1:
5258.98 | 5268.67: -0.048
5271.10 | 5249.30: 0.025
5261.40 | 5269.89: -0.034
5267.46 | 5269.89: -0.012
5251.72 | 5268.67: -0.036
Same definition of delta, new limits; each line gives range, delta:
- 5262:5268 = 0.0029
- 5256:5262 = 0.0059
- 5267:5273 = 0.0024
